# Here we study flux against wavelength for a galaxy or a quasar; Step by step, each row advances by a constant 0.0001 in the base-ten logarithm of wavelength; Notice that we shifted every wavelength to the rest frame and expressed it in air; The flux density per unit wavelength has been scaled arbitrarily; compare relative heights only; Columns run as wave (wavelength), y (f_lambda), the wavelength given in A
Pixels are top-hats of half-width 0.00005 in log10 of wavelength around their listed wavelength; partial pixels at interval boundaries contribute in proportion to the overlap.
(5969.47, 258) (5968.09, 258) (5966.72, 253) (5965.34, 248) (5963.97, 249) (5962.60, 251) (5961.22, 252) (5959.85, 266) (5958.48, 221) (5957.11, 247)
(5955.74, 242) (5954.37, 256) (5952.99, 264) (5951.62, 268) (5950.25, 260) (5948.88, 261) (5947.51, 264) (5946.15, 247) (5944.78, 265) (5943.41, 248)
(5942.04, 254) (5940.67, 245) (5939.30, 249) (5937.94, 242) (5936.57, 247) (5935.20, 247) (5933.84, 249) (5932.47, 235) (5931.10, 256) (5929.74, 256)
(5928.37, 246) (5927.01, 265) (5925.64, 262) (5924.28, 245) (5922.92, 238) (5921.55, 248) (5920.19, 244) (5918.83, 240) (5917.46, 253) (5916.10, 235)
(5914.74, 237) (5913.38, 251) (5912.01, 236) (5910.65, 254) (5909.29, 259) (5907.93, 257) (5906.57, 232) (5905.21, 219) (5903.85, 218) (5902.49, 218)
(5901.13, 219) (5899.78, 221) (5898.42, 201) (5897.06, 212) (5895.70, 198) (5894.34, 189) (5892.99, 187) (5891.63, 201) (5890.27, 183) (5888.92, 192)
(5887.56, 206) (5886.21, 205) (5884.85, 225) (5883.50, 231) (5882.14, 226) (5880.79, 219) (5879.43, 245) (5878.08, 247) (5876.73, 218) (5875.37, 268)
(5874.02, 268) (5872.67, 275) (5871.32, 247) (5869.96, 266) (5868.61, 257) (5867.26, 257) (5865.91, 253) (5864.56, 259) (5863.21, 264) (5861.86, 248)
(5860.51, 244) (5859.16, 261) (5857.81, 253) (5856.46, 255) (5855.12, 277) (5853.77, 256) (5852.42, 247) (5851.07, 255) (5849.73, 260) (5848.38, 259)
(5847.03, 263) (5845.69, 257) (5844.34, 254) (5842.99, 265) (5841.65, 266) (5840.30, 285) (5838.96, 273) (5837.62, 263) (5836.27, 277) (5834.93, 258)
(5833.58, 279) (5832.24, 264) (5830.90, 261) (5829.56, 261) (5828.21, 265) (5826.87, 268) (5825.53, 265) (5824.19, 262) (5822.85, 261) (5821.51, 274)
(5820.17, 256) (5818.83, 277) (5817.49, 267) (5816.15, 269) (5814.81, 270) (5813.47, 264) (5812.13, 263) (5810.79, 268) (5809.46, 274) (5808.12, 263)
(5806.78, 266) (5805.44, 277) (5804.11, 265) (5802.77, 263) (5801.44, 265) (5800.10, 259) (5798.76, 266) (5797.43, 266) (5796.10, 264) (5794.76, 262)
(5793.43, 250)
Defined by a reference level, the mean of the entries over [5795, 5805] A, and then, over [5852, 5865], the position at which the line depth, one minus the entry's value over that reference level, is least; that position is 5855.12 A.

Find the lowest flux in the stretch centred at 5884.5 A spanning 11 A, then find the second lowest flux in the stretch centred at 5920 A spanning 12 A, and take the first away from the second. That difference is 45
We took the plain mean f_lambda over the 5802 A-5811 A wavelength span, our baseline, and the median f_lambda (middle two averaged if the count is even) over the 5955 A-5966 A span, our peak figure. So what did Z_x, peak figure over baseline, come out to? 0.93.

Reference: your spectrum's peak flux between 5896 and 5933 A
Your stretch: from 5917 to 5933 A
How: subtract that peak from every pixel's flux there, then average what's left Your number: -16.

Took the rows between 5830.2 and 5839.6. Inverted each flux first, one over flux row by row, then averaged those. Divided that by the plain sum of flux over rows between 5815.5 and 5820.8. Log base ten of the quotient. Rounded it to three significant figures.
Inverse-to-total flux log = -5.46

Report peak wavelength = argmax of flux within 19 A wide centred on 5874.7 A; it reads 5872.67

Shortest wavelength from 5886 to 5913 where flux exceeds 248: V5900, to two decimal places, 5907.93 A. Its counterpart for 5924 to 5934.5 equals 5925.64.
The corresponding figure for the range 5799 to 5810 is 5800.10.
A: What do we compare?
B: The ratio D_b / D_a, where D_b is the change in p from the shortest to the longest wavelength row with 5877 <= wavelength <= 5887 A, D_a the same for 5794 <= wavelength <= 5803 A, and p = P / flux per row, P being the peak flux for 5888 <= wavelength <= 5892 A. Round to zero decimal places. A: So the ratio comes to -57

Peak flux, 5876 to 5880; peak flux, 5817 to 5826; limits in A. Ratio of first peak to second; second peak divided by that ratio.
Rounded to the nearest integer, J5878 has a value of 311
